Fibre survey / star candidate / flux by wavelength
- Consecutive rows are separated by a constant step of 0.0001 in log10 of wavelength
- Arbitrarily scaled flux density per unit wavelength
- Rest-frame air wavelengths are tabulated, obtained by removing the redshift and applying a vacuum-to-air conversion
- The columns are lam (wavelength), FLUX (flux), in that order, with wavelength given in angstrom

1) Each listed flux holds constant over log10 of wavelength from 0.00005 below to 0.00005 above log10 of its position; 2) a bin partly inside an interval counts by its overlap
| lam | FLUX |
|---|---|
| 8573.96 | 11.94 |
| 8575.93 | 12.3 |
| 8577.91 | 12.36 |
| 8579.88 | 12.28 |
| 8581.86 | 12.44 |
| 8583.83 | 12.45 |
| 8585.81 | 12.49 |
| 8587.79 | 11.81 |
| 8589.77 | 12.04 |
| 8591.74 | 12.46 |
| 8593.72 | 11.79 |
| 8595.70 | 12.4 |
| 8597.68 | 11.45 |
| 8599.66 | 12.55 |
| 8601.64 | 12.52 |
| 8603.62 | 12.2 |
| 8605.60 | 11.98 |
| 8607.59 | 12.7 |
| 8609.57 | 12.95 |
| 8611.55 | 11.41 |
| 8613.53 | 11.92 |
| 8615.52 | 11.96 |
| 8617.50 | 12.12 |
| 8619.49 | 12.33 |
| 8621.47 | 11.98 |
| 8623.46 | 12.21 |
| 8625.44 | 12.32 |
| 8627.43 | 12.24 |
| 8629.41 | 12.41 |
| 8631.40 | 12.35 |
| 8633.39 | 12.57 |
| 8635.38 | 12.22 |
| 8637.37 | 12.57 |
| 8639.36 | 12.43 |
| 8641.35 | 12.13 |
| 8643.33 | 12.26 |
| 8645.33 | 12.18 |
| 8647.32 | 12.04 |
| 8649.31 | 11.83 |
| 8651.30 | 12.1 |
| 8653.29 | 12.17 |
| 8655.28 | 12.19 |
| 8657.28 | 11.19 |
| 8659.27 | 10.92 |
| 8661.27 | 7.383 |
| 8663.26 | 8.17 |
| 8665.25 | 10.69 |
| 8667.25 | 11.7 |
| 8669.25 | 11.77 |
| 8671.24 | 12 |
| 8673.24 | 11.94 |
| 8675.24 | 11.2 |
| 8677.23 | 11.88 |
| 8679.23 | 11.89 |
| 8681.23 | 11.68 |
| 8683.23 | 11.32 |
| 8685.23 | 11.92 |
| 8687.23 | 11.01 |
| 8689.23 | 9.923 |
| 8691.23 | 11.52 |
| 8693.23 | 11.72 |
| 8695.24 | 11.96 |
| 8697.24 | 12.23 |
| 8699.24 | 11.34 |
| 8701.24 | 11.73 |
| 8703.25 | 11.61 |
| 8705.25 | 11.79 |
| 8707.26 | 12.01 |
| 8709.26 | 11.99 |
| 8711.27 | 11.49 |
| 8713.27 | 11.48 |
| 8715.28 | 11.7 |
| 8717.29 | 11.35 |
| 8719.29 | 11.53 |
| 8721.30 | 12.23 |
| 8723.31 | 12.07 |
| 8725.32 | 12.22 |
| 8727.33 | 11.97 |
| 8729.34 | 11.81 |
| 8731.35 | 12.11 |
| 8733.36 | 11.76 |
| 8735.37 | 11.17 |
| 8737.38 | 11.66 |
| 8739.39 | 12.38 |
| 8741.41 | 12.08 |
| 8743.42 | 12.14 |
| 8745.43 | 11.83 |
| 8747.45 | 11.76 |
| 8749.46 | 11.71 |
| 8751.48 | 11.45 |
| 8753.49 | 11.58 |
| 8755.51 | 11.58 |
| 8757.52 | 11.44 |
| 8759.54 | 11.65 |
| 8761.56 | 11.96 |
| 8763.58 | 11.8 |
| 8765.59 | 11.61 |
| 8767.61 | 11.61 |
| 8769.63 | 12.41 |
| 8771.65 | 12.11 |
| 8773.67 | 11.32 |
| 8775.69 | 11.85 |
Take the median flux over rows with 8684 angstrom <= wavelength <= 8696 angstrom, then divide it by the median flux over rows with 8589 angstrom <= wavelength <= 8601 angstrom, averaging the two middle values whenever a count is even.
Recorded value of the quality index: 0.95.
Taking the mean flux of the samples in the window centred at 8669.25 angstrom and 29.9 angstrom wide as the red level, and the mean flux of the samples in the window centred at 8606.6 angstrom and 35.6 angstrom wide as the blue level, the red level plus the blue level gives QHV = 23.2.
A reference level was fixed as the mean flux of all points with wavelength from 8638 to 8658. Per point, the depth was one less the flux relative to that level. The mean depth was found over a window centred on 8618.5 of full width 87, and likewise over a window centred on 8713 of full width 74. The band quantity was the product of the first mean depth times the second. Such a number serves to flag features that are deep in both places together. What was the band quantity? 0.0000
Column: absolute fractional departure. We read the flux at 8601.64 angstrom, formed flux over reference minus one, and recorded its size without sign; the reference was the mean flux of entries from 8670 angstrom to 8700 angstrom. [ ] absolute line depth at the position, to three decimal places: 0.082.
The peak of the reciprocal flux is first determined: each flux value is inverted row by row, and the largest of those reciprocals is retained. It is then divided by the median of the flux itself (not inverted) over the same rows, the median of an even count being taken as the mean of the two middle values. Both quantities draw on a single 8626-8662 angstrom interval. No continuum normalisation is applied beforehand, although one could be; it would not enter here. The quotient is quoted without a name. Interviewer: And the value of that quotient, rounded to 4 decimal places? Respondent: 0.0111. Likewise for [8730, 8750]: 0.0076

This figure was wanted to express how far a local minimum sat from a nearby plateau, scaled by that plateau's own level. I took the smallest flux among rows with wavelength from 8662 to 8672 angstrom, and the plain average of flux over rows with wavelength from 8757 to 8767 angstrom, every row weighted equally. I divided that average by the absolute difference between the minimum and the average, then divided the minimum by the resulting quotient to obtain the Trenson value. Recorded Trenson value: 2.5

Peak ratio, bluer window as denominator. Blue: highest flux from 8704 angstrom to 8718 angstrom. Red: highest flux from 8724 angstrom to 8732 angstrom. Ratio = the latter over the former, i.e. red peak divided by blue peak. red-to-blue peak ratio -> 1.02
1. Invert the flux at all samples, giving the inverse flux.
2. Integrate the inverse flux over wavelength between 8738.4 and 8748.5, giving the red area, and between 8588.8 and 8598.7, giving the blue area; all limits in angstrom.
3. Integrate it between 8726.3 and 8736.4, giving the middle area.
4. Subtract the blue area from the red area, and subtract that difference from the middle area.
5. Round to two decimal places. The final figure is 0.84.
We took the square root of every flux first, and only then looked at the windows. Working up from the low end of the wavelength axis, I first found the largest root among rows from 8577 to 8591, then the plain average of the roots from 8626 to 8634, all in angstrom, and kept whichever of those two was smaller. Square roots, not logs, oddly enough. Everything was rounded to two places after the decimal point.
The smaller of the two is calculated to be 3.52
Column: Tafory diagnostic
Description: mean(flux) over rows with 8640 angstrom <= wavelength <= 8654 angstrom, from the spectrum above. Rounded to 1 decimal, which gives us 12.1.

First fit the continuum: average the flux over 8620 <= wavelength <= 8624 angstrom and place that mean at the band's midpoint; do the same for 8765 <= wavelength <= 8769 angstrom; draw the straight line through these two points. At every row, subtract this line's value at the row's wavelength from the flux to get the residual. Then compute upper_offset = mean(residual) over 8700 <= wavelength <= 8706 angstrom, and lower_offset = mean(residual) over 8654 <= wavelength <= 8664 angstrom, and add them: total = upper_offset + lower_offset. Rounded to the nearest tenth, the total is -2.1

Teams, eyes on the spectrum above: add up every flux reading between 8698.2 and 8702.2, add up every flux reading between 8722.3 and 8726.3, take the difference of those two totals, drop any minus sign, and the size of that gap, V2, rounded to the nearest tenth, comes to 1.2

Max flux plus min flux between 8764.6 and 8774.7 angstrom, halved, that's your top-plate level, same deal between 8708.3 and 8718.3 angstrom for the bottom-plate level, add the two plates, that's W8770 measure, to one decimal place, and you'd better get 23.5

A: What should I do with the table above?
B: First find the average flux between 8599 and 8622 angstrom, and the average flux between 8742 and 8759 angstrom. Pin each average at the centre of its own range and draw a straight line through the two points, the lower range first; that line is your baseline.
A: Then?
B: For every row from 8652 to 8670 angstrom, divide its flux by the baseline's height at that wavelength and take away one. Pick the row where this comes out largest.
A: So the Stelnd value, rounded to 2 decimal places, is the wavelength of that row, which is 8655.28 angstrom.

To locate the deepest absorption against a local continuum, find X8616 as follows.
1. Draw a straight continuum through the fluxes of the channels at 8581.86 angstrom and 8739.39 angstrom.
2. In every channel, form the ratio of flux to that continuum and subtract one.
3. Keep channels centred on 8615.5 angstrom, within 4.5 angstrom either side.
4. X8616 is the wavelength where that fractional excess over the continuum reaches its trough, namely 8611.55 angstrom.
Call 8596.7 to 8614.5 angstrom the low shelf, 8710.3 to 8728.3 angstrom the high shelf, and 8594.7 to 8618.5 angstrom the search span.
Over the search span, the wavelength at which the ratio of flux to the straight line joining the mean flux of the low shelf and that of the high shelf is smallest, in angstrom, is 8597.68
